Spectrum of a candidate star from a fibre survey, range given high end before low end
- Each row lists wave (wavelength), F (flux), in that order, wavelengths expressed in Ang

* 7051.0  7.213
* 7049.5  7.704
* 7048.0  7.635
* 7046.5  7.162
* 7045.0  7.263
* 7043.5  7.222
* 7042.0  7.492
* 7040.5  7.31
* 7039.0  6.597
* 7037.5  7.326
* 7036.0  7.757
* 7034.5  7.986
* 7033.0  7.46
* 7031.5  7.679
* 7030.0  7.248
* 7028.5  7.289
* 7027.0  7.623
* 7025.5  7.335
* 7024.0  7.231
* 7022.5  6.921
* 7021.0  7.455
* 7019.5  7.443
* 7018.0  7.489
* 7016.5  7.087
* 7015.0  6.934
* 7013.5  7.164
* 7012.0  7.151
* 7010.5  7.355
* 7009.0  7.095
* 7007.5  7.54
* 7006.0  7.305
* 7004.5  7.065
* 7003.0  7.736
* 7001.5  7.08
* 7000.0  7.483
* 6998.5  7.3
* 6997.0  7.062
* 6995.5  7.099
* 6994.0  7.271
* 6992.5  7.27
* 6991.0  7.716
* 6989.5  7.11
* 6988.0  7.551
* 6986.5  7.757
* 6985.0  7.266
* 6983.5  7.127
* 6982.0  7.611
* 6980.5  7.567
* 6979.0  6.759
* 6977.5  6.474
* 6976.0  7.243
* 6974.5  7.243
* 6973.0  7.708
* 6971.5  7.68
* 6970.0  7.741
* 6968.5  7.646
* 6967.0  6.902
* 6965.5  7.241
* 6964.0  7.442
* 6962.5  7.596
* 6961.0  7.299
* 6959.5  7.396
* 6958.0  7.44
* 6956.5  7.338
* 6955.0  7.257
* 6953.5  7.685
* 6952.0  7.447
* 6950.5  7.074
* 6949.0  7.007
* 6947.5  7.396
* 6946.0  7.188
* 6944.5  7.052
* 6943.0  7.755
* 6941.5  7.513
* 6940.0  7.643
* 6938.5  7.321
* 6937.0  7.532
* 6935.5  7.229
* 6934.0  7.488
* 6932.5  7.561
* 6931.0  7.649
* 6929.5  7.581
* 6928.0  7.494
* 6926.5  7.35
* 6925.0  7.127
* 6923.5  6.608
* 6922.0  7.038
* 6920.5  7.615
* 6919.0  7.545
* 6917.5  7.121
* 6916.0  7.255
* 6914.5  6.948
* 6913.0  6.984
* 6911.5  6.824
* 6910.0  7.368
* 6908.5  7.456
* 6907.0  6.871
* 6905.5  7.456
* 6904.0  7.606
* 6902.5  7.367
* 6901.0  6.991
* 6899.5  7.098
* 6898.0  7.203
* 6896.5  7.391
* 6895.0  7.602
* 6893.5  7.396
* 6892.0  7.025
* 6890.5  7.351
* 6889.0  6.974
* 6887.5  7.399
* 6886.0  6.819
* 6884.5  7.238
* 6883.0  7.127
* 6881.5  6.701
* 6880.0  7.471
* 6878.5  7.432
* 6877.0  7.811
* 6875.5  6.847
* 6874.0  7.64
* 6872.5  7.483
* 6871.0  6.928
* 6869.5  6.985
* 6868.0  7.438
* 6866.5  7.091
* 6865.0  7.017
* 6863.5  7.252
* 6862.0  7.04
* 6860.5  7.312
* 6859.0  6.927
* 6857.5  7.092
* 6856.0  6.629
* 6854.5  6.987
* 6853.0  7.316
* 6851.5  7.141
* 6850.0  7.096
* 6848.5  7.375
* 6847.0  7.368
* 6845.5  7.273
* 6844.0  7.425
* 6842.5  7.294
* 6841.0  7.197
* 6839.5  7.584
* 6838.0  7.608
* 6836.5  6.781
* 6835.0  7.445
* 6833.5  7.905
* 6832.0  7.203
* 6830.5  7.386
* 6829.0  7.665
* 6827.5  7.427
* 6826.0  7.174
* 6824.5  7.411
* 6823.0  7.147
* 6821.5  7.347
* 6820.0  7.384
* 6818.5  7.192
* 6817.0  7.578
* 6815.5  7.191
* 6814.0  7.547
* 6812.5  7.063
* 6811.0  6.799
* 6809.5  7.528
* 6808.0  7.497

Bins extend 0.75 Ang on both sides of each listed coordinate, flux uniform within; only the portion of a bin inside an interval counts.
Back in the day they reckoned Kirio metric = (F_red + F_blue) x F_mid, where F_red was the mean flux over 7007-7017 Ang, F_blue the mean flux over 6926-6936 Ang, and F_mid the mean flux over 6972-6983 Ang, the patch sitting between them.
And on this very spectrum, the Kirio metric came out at 106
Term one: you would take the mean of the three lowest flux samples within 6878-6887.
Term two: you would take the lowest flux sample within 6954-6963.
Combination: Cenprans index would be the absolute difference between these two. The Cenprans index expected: 0.37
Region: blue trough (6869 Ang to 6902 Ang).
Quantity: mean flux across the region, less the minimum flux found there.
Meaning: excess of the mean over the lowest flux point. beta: 0.5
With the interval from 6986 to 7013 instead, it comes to 0.3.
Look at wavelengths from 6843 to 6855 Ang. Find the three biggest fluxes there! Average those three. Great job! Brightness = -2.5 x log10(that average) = -2.17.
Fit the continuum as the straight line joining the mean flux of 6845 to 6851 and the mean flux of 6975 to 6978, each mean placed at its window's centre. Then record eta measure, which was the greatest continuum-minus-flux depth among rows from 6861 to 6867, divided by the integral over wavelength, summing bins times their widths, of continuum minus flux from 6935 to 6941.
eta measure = -0.1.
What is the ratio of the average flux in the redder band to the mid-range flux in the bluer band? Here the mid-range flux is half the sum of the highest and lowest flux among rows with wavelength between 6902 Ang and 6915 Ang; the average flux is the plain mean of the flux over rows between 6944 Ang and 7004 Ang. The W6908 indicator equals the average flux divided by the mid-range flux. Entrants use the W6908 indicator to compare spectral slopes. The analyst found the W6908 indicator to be 1.02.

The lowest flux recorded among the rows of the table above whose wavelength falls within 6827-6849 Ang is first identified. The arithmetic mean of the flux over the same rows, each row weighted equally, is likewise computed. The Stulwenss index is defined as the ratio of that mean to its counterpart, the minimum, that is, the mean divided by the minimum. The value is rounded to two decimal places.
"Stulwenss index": 1.09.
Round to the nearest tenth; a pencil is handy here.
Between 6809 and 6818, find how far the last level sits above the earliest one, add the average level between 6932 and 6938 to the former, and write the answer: 7.5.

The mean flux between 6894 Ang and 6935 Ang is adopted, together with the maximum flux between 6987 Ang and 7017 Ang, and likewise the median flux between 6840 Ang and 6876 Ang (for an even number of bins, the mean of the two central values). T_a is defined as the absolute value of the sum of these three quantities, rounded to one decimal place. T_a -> 22.2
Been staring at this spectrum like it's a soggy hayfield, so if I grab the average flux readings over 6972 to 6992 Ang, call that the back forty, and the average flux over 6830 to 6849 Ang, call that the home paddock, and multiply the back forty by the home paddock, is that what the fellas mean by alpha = 54.0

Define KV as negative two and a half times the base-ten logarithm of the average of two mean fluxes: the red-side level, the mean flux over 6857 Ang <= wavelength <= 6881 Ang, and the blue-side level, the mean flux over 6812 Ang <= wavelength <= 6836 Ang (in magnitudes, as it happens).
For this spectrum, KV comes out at -2.16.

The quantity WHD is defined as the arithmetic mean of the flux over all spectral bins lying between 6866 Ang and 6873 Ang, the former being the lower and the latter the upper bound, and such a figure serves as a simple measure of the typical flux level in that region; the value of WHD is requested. 7.18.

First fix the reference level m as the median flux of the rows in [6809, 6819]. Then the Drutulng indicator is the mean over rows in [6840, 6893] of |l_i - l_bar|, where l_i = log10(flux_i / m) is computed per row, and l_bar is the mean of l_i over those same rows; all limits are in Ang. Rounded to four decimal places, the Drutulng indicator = 0.0129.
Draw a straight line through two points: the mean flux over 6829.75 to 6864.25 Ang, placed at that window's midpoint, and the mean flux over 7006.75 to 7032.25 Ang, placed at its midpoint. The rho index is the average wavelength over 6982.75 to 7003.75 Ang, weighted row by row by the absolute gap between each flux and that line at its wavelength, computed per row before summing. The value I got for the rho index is 6993.5 Ang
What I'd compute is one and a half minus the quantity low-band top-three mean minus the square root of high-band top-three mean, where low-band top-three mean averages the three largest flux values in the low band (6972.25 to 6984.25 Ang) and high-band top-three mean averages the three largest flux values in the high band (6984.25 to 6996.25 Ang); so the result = -3.36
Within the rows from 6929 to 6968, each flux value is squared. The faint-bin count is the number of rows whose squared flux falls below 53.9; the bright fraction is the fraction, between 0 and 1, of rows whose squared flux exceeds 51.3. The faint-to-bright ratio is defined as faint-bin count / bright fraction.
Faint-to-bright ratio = 13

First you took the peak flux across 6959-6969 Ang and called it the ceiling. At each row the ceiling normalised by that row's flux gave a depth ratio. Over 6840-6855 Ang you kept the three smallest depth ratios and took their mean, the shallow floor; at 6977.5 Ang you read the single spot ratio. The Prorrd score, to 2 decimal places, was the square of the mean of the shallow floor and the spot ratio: 1.23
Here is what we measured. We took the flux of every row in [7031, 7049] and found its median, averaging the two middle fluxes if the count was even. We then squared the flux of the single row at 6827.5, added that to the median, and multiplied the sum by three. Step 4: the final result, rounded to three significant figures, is 188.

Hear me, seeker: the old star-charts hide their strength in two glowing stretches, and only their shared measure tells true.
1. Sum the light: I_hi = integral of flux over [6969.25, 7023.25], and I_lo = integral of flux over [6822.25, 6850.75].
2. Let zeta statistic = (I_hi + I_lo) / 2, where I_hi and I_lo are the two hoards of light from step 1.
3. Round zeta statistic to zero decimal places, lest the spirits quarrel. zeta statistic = 302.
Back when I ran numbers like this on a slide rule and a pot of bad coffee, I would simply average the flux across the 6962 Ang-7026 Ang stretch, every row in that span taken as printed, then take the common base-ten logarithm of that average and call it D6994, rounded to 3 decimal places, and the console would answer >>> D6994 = 0.864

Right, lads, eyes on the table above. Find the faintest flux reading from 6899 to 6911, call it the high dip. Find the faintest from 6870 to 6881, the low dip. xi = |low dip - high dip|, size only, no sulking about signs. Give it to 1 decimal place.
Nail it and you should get 0.0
